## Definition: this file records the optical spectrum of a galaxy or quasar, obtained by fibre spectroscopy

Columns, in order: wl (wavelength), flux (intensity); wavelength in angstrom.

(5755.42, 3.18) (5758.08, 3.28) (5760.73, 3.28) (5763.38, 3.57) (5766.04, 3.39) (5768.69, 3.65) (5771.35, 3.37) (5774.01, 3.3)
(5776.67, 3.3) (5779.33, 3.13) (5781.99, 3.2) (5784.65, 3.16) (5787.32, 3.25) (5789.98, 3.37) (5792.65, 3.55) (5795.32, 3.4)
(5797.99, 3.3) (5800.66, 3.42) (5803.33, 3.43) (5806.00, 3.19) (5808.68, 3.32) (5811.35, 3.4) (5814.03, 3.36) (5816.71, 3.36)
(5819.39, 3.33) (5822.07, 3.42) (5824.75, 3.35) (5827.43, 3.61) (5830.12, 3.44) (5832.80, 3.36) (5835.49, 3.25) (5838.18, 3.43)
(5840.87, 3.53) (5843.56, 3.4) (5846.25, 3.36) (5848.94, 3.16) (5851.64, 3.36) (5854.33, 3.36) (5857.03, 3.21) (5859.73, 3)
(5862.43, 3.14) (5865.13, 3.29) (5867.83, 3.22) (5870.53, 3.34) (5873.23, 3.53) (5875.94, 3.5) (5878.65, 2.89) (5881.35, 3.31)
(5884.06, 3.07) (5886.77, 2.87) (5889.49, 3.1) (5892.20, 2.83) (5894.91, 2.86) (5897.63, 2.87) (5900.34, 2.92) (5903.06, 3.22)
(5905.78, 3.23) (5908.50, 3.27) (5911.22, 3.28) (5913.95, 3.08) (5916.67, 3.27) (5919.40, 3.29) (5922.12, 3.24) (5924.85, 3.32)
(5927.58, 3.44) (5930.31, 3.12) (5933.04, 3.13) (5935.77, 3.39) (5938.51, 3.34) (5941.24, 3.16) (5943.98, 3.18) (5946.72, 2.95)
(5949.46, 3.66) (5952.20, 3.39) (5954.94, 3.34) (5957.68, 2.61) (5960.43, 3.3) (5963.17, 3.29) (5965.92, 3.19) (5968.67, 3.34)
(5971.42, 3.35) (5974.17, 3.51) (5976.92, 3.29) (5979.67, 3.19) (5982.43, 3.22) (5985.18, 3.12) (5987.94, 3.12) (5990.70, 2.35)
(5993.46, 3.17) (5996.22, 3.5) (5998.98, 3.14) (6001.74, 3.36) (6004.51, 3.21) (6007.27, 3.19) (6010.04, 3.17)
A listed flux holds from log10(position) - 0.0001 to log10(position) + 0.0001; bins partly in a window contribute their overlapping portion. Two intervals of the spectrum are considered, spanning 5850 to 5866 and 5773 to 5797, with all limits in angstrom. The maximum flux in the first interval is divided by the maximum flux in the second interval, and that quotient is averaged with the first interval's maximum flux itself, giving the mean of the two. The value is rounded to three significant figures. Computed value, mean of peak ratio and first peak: 2.15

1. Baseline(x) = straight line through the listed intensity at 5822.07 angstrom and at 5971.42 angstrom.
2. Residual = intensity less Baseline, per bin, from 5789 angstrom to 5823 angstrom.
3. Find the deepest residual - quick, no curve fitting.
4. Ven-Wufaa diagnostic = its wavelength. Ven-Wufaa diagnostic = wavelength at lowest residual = 5806.00 angstrom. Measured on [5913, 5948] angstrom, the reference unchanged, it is 5946.72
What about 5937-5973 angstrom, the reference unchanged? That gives 5957.68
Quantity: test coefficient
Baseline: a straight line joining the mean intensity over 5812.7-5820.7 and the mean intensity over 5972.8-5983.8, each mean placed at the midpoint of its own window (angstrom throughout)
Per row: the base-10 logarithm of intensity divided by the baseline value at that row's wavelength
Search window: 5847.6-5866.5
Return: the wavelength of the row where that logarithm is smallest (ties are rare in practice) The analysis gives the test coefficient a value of 5859.73 angstrom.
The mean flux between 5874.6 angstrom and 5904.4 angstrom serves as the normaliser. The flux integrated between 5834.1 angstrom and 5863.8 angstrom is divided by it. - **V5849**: 32.1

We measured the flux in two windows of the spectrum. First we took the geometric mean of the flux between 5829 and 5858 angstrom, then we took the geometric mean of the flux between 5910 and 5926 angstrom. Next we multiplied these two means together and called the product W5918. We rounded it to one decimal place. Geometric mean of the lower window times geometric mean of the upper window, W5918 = 10.9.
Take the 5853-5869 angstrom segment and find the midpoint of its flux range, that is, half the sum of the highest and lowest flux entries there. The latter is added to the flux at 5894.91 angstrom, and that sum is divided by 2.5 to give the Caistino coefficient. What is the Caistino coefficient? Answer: 2.42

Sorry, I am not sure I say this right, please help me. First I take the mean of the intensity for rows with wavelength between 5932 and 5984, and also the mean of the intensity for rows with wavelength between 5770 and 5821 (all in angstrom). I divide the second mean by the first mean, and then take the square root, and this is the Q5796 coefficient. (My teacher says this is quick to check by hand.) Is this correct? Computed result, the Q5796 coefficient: 1.01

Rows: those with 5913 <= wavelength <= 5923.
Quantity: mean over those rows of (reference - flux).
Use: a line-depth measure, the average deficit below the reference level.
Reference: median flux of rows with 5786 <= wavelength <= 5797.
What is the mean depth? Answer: 0.16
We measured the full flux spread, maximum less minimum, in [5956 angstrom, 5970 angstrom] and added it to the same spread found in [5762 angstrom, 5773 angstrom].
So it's 1.0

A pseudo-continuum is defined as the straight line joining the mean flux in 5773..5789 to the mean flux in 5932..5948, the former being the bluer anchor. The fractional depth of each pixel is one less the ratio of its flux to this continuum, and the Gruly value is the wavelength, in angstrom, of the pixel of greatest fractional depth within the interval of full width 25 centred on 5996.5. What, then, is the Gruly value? 5990.70 angstrom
